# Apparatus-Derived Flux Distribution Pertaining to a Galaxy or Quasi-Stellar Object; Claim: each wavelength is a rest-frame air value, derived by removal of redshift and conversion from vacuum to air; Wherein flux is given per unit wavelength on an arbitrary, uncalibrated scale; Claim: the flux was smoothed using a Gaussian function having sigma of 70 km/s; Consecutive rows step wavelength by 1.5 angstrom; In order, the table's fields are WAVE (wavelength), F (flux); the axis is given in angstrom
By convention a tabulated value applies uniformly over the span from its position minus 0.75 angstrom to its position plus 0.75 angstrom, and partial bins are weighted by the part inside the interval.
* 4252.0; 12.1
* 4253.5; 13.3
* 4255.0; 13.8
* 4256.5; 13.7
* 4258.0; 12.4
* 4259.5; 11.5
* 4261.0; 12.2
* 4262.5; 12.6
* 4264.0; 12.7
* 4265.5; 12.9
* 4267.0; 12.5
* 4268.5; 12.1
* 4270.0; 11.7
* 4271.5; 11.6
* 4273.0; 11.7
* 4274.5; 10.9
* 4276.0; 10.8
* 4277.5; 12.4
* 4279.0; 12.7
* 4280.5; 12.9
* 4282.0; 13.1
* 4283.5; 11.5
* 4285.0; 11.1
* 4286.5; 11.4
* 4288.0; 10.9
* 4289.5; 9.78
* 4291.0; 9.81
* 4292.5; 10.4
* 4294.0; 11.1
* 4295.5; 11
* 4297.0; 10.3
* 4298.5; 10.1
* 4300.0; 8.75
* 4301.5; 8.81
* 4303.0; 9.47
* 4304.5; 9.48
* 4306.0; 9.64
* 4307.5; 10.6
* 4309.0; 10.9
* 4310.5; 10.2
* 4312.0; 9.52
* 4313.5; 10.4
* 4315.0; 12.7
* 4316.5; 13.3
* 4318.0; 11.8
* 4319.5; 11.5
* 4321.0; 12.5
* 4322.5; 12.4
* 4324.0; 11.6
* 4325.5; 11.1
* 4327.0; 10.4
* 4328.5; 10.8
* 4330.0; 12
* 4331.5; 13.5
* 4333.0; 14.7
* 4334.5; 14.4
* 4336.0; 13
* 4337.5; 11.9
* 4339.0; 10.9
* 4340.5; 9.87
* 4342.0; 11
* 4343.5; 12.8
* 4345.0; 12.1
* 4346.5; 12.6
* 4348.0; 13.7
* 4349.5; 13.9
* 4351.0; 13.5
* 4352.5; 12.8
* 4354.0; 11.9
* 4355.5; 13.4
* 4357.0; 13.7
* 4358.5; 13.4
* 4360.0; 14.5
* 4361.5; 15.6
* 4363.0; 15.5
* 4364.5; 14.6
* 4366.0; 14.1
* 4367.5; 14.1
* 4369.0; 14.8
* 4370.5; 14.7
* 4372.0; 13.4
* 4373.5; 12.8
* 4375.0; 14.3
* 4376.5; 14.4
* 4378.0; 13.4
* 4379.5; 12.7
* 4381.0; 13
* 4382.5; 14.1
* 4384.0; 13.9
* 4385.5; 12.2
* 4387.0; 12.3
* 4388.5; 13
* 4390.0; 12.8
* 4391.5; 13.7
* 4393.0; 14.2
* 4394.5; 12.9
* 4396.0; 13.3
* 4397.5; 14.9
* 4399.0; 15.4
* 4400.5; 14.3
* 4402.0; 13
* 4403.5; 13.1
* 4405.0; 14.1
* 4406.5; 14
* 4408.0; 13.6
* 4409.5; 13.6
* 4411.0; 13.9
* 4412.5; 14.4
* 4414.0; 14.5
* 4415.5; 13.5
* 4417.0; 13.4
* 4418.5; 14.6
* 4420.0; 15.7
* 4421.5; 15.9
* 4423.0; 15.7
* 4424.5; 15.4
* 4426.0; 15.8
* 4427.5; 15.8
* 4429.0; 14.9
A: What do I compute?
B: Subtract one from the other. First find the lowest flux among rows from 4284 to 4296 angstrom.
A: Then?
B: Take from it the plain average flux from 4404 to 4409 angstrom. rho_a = -4.1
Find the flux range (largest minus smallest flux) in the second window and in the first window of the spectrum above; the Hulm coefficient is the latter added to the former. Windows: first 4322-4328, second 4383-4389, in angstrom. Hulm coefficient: 3.7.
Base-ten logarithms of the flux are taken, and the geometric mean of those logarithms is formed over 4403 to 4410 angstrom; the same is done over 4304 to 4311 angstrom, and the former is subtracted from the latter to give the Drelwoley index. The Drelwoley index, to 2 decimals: -0.13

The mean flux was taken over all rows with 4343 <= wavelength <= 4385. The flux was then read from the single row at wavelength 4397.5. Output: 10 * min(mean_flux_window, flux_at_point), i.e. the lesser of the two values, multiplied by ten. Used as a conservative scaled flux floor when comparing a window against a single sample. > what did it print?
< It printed 137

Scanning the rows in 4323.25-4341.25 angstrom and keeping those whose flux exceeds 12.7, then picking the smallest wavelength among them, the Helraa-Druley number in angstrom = 4331.5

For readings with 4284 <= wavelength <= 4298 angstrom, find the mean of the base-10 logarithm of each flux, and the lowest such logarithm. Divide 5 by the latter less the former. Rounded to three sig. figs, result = -138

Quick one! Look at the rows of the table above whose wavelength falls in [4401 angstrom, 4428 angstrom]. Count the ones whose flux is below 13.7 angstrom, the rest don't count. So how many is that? 6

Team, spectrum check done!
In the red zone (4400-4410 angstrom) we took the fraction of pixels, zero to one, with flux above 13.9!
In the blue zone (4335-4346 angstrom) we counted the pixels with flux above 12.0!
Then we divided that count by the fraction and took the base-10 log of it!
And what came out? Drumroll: 0.85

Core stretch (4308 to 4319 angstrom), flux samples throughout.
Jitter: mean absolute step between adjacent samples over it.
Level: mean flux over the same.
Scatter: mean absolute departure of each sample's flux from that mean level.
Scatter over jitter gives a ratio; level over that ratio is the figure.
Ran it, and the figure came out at 10.9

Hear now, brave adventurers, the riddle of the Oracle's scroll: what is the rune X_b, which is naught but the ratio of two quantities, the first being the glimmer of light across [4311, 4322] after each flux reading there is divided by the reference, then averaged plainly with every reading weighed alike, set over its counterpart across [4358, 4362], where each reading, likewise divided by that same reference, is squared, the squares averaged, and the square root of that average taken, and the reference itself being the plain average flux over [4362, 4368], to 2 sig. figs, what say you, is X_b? 0.80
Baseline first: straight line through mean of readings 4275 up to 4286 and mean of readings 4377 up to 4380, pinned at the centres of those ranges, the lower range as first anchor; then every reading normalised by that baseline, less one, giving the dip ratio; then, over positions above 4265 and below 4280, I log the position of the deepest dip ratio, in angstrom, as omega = 4276.0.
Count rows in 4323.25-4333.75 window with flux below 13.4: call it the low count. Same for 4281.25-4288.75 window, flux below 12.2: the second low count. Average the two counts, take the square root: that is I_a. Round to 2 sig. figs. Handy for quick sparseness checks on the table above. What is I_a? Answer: 2.1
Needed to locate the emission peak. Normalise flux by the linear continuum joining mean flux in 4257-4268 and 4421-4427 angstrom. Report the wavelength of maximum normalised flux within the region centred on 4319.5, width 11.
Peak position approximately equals 4316.5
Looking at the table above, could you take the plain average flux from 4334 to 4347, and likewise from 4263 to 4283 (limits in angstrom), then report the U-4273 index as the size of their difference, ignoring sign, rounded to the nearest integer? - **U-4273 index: 0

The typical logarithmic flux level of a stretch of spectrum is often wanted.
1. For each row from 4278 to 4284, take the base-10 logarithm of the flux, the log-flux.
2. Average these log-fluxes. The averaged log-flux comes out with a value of 1.10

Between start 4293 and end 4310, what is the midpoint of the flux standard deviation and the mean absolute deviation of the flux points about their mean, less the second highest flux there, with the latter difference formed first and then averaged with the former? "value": -4.7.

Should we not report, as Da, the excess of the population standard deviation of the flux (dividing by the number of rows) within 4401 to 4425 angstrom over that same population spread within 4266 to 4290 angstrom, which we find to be 0.1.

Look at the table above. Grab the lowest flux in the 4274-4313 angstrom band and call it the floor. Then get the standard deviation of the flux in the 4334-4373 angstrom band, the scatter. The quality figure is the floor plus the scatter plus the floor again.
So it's 18.9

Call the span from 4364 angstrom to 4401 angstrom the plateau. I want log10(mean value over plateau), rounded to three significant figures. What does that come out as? 1.14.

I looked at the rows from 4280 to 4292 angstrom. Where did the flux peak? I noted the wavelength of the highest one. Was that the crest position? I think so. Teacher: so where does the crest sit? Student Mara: 4282.0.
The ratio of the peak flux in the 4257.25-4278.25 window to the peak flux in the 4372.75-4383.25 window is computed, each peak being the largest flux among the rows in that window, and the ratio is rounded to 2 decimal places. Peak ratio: 0.90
